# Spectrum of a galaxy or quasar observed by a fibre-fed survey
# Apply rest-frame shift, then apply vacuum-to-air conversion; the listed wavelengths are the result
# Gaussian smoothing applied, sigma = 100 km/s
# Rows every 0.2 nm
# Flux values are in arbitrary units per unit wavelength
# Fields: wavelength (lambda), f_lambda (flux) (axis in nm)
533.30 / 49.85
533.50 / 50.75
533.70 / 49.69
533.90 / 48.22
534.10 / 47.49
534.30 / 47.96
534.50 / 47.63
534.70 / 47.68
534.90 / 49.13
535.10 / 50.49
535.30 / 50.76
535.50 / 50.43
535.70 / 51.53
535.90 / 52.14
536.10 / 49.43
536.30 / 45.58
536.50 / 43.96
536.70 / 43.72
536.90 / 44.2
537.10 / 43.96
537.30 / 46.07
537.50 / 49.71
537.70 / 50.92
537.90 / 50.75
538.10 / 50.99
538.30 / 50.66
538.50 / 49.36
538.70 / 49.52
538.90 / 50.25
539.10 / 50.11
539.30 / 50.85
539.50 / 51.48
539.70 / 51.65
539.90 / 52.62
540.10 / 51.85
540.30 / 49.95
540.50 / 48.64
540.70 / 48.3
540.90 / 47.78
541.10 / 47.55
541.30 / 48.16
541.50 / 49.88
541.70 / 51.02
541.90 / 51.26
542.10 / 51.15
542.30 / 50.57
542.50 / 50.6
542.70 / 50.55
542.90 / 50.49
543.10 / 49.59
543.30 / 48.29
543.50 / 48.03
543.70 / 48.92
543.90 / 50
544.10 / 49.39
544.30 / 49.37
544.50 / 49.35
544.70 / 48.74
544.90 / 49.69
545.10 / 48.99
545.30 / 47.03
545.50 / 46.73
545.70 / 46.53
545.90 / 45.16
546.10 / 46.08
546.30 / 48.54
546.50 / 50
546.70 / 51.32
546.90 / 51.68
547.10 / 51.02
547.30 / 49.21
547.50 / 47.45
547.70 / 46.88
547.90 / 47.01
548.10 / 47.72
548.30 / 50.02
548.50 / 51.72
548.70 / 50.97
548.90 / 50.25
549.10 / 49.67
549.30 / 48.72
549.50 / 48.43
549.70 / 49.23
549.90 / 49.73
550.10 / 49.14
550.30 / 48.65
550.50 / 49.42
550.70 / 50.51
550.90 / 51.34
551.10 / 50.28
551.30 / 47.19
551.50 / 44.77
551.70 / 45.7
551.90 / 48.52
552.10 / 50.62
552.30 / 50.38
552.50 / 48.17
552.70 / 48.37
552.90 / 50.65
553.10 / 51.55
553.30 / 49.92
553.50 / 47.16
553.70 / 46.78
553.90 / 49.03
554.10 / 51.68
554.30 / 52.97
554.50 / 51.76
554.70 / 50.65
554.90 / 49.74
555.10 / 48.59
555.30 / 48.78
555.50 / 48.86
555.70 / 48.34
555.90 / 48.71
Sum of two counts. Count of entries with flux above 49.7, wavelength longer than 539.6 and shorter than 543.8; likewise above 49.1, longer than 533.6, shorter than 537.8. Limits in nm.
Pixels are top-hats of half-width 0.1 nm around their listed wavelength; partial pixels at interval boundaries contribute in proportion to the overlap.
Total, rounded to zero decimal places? 22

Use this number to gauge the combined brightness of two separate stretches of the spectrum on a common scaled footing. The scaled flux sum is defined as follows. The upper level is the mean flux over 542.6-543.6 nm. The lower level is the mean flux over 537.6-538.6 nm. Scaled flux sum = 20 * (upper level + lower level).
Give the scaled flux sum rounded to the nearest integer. 1999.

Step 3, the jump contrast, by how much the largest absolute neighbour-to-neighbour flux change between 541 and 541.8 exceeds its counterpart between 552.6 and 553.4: -0.6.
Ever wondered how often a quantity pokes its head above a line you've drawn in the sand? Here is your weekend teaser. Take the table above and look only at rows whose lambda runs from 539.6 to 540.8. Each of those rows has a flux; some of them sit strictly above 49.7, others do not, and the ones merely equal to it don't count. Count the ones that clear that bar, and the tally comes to 4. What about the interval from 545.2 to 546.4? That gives 0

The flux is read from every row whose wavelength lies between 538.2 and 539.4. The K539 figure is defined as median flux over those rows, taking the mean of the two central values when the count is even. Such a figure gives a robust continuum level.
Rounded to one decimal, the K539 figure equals 50.2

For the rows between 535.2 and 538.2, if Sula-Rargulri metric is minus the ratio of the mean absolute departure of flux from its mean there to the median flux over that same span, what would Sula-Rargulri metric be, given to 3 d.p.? -0.059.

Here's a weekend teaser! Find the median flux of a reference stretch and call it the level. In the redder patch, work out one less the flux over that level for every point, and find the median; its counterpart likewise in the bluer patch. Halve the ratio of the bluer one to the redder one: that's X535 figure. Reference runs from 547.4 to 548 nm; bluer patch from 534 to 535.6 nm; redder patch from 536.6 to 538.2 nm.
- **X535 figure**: 0.9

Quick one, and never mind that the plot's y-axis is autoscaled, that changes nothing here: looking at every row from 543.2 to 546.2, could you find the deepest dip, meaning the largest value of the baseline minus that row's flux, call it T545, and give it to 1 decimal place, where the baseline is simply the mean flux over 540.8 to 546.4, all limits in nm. 3.7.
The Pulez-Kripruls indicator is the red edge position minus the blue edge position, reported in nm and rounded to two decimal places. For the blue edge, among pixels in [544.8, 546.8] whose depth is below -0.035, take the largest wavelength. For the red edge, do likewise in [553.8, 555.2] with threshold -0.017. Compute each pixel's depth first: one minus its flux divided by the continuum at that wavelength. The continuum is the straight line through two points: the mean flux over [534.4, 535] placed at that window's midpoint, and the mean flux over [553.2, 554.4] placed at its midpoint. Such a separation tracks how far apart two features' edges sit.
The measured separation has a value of 8.00 nm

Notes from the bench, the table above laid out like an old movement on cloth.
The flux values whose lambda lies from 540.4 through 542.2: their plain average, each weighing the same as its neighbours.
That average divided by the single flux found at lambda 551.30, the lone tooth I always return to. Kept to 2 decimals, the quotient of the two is 1.04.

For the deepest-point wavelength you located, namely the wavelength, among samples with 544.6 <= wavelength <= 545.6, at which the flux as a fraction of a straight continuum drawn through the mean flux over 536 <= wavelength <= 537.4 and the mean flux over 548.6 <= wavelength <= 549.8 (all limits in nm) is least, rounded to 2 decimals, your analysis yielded 545.50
